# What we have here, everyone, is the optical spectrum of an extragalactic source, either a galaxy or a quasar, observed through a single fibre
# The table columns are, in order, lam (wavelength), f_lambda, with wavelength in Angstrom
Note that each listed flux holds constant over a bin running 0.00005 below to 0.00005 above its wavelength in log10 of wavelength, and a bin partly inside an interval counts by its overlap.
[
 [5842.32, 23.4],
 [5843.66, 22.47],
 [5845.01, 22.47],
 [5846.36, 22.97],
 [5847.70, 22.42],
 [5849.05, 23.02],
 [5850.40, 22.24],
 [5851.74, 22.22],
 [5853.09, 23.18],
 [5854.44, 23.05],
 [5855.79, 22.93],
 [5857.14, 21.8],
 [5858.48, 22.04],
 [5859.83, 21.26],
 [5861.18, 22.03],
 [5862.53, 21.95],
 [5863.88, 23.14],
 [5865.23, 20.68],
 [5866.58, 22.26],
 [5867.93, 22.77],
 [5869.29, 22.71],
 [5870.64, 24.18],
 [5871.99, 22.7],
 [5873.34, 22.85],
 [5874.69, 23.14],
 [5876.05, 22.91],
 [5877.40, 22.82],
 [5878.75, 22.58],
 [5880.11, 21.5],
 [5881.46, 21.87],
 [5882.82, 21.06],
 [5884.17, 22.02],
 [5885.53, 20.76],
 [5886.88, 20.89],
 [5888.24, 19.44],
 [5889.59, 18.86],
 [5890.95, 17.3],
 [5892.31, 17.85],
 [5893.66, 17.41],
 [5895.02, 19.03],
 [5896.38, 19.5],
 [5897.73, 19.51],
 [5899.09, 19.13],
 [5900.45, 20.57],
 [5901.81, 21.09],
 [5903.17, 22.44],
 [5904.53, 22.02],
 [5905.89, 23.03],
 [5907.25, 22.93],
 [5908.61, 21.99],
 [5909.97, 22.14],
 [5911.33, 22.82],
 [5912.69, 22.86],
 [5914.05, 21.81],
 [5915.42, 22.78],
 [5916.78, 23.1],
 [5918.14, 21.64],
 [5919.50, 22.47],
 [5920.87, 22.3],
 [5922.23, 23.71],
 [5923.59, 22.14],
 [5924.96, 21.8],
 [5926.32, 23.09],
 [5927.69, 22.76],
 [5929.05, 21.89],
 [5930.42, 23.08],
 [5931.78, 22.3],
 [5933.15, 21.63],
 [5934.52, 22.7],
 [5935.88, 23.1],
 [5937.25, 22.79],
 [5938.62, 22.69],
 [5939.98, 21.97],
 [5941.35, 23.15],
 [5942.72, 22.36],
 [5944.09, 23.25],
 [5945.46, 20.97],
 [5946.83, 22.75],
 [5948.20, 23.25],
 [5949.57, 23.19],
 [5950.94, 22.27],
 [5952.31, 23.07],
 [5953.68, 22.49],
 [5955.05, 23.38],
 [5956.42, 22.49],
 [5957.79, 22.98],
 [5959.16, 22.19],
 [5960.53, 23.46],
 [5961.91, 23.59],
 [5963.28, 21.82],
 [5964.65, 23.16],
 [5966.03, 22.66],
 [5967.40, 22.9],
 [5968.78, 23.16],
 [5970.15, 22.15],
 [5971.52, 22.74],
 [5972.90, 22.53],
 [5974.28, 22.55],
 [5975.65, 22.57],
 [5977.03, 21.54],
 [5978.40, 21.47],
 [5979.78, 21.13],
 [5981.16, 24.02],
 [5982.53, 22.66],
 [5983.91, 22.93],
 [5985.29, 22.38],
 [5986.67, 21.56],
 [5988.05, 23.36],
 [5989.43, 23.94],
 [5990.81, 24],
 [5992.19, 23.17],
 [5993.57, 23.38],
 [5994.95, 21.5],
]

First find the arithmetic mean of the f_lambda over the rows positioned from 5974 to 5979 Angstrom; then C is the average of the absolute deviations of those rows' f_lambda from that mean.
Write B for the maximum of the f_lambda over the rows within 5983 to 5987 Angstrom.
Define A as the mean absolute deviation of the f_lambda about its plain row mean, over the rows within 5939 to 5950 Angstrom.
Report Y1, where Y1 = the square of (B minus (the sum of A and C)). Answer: 474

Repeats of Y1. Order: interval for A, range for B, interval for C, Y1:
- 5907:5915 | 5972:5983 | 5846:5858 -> 536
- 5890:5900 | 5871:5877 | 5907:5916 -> 477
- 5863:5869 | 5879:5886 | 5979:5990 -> 418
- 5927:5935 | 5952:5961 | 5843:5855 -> 514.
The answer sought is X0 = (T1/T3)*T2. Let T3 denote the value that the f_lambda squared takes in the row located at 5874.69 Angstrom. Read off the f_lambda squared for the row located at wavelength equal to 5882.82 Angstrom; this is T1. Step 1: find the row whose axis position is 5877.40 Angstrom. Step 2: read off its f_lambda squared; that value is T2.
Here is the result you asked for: 431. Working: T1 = 444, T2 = 521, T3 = 535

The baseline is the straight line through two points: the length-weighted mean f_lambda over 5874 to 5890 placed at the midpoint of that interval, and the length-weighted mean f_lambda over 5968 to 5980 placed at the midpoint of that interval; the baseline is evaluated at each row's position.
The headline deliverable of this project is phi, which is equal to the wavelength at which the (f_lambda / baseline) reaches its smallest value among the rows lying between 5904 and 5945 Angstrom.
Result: 5933.15 Angstrom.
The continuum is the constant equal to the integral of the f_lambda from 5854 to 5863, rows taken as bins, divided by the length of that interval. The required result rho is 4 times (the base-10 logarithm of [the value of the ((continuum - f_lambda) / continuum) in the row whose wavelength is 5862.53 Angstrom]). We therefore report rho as -8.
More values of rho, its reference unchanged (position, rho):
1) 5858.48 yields -9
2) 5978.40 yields -6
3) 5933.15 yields -7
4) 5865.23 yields -5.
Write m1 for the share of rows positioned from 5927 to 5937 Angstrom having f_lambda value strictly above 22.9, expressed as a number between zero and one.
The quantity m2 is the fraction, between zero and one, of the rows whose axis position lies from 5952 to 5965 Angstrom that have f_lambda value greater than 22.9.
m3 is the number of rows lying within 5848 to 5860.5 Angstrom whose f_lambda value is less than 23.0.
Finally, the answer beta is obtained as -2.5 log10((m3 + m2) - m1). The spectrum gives -2.00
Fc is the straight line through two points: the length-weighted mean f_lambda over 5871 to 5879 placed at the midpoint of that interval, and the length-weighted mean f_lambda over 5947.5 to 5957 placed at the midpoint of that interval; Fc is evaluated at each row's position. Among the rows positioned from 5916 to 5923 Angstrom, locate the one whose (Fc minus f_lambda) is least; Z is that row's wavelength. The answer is 5922.23 Angstrom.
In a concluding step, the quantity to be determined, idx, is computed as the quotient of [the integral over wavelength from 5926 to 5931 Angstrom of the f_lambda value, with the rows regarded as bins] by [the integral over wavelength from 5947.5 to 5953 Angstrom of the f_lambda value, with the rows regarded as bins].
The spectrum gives 0.9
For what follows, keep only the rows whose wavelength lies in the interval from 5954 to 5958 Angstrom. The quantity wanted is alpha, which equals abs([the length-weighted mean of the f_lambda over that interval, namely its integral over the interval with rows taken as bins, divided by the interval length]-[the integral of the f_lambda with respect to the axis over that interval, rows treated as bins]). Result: 68.8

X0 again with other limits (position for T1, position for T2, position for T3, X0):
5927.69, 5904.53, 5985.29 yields 501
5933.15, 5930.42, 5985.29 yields 498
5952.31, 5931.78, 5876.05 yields 504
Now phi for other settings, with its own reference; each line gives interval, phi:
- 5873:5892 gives 5890.95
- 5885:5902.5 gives 5890.95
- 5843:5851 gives 5850.40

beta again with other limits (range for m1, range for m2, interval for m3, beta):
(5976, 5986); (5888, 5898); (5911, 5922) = -2.07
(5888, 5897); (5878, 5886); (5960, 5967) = -0.75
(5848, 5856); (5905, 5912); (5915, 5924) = -1.69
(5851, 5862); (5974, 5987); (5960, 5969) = -1.13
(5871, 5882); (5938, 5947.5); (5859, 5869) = -1.95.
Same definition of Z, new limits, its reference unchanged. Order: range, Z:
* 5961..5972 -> 5961.91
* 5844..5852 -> 5849.05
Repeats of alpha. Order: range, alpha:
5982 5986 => 67.9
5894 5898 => 57.5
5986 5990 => 68.8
